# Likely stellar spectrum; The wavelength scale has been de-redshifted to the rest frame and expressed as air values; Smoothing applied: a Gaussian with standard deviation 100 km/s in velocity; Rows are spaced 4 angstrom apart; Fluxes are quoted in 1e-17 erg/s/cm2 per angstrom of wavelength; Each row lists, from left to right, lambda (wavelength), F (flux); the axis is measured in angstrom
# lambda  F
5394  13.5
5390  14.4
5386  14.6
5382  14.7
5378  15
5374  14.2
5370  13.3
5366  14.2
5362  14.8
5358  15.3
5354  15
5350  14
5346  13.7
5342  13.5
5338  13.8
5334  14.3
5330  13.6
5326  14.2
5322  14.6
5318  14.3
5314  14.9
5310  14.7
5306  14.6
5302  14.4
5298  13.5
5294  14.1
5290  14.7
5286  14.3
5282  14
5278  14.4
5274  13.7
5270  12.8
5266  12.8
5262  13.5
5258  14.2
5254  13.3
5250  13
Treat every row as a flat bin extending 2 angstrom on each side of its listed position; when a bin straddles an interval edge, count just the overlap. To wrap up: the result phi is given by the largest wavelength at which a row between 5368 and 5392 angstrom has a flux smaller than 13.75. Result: 5370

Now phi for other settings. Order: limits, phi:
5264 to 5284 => 5274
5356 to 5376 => 5370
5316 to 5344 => 5342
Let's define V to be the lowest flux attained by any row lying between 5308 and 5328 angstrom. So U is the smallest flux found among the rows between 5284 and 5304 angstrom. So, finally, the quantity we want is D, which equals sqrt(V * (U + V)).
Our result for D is 19.8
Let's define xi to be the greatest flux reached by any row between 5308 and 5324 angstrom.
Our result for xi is 14.9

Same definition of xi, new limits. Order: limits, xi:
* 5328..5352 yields 14.3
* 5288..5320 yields 14.9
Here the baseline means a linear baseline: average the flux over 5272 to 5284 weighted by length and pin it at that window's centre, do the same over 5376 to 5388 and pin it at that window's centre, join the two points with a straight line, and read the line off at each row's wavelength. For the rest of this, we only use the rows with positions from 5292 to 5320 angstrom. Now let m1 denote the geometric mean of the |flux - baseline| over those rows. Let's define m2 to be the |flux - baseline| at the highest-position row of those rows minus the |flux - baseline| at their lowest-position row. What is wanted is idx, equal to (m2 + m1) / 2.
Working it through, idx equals 0.08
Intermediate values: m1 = 0.2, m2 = 0.0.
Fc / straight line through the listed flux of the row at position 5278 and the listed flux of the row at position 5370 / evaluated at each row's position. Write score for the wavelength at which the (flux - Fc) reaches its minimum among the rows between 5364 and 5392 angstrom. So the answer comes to 5370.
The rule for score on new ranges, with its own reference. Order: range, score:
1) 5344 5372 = 5370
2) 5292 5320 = 5298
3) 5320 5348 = 5330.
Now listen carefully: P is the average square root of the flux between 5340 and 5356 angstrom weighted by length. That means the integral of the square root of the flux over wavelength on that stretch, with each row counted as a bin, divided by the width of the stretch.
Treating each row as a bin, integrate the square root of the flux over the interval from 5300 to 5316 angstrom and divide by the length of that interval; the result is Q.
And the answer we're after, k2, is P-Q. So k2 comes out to -0.08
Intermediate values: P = 3.75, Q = 3.83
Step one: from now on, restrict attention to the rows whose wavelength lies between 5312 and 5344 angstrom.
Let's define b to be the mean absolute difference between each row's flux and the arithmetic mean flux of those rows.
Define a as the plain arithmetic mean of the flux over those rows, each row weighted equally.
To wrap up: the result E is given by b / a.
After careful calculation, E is 0.027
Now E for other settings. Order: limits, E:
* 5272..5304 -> 0.022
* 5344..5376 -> 0.038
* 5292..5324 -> 0.022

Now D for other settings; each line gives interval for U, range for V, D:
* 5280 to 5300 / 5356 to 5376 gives 18.9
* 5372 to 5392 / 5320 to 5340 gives 19.4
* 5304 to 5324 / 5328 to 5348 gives 19.4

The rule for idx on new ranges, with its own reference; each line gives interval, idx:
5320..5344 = 0.55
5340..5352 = 0.16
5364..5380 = 0.17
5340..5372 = 0.49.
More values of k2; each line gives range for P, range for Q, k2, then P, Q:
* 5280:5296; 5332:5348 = 0.06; 3.78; 3.72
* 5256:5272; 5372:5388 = -0.17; 3.65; 3.82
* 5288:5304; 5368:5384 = -0.02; 3.76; 3.78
